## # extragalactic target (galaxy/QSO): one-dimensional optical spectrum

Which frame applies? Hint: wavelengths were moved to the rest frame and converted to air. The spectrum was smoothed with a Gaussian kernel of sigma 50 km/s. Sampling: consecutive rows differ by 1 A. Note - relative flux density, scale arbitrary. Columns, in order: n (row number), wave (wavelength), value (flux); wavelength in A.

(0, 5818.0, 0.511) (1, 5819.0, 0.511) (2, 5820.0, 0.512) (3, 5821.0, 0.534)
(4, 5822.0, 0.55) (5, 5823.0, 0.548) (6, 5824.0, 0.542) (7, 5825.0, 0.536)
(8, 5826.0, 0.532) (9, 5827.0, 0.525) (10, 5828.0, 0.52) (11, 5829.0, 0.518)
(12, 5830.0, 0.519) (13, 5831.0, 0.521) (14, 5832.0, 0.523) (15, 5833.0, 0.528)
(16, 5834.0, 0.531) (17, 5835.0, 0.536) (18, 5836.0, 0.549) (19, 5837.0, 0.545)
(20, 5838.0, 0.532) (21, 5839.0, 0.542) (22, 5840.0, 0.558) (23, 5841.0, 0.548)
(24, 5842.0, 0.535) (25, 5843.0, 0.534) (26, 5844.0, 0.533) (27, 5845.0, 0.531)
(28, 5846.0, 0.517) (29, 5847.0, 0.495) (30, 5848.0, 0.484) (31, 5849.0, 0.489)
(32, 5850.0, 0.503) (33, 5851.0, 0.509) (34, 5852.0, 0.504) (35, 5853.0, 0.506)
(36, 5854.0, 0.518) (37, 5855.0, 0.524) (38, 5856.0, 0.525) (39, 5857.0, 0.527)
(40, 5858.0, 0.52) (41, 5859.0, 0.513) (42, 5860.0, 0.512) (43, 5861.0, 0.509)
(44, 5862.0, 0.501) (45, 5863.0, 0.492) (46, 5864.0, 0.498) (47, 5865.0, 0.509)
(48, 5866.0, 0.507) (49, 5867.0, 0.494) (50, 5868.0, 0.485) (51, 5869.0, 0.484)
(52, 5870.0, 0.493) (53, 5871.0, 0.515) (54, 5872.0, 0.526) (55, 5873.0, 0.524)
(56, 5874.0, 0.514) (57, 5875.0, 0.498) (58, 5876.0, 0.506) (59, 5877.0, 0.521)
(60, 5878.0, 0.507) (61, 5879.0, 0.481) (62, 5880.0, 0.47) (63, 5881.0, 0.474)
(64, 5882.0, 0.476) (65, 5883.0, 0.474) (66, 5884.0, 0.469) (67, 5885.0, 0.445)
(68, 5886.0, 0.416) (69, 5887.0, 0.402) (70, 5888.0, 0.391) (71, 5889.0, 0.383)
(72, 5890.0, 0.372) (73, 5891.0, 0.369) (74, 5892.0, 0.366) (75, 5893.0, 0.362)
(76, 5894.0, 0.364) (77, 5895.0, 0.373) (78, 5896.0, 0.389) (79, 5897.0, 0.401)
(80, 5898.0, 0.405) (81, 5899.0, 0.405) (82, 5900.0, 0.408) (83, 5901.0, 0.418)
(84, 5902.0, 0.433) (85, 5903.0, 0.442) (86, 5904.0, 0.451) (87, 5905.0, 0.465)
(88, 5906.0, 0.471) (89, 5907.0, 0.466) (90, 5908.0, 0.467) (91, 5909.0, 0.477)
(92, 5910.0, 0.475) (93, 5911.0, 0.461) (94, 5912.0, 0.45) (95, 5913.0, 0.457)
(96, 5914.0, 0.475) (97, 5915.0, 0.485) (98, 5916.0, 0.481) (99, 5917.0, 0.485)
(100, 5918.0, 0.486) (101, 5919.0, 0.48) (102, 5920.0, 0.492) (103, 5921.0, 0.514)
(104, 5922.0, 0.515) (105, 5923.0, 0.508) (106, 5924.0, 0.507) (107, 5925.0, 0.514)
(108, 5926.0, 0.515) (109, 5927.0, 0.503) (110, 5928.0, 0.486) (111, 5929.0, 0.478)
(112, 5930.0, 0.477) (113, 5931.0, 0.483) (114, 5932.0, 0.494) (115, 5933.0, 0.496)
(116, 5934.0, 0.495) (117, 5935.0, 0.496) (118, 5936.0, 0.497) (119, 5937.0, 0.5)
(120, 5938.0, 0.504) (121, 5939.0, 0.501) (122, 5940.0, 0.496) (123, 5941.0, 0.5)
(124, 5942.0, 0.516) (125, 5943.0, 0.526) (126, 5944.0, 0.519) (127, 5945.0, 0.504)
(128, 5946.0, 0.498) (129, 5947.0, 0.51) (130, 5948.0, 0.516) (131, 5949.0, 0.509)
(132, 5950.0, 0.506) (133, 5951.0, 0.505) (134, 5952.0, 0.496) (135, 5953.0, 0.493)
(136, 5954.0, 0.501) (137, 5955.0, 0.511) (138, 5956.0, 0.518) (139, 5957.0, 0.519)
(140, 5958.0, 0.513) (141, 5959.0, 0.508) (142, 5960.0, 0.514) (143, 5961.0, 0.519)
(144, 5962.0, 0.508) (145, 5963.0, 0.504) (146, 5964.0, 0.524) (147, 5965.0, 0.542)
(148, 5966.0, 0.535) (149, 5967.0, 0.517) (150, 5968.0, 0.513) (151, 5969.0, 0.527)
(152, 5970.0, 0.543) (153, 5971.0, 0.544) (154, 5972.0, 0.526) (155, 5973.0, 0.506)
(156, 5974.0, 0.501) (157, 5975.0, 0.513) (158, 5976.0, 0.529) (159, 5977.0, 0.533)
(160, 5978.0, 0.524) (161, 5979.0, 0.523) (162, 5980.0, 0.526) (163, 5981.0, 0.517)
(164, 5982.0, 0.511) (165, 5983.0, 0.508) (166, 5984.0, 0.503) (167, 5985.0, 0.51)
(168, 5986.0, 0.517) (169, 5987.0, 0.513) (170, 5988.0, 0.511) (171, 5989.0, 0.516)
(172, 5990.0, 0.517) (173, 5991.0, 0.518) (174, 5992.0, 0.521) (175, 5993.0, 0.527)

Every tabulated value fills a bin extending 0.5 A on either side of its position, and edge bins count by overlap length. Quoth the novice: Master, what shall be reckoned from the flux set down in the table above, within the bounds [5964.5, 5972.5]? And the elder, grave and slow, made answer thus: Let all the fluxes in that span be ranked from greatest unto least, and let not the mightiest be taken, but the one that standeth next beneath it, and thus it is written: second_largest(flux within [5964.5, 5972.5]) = 0.543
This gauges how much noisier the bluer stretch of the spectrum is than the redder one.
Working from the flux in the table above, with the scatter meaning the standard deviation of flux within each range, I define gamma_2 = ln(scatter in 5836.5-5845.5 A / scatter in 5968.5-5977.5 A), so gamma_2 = -0.5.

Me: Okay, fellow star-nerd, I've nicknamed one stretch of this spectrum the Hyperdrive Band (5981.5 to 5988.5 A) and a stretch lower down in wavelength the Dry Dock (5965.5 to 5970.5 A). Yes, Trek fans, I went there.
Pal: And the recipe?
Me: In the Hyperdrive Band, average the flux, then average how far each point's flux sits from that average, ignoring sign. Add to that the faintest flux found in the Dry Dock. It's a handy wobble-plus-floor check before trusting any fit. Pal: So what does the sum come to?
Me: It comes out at 0.516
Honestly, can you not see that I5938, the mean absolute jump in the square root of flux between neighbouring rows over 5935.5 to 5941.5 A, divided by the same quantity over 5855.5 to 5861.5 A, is 1.0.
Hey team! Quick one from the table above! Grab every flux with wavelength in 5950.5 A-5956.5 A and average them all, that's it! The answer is 0.504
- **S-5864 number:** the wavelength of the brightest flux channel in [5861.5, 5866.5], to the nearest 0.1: 5865.0 A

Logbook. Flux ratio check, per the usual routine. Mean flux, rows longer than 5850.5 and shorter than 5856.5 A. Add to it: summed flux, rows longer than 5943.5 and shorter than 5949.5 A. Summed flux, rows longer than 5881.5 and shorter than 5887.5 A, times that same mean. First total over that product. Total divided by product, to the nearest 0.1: 2.6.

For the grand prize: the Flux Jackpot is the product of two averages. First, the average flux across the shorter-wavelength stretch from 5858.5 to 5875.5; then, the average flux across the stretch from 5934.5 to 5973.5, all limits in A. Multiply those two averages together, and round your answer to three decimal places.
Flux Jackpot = 0.258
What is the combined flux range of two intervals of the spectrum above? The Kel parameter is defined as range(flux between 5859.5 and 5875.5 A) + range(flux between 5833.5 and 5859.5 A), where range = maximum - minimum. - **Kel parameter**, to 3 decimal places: 0.116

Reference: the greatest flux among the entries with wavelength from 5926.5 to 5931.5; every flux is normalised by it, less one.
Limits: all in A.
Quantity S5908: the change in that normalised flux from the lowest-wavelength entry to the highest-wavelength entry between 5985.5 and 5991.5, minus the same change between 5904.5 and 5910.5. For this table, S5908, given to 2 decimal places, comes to -0.02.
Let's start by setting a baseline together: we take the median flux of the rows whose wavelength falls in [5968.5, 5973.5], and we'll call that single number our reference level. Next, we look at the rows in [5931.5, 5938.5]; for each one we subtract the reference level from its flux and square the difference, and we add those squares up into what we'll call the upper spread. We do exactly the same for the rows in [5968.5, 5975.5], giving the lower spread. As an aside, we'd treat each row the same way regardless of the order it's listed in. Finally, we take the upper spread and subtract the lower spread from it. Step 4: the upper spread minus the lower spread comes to 0.00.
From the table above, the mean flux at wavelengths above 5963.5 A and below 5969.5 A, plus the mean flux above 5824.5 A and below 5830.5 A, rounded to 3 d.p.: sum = 1.051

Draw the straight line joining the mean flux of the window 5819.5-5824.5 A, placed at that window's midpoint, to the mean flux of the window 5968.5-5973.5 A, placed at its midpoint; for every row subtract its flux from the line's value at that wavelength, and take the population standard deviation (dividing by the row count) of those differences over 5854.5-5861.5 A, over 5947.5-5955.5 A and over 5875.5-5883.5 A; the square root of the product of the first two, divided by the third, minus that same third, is 0.4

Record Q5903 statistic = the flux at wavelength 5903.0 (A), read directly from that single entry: 0.442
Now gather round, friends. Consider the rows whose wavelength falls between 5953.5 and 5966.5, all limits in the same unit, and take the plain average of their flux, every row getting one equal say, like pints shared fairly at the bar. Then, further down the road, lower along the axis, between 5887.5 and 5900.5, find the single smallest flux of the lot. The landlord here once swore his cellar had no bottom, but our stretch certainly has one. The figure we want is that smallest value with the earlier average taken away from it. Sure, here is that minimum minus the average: -0.15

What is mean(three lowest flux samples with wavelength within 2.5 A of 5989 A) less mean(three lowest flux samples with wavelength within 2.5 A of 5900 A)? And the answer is 0.11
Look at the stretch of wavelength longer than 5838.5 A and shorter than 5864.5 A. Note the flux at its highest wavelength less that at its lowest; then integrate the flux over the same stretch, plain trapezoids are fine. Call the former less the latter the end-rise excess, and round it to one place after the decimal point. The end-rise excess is -13.5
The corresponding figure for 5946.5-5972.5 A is -13.4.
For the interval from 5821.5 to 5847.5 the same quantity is -13.9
